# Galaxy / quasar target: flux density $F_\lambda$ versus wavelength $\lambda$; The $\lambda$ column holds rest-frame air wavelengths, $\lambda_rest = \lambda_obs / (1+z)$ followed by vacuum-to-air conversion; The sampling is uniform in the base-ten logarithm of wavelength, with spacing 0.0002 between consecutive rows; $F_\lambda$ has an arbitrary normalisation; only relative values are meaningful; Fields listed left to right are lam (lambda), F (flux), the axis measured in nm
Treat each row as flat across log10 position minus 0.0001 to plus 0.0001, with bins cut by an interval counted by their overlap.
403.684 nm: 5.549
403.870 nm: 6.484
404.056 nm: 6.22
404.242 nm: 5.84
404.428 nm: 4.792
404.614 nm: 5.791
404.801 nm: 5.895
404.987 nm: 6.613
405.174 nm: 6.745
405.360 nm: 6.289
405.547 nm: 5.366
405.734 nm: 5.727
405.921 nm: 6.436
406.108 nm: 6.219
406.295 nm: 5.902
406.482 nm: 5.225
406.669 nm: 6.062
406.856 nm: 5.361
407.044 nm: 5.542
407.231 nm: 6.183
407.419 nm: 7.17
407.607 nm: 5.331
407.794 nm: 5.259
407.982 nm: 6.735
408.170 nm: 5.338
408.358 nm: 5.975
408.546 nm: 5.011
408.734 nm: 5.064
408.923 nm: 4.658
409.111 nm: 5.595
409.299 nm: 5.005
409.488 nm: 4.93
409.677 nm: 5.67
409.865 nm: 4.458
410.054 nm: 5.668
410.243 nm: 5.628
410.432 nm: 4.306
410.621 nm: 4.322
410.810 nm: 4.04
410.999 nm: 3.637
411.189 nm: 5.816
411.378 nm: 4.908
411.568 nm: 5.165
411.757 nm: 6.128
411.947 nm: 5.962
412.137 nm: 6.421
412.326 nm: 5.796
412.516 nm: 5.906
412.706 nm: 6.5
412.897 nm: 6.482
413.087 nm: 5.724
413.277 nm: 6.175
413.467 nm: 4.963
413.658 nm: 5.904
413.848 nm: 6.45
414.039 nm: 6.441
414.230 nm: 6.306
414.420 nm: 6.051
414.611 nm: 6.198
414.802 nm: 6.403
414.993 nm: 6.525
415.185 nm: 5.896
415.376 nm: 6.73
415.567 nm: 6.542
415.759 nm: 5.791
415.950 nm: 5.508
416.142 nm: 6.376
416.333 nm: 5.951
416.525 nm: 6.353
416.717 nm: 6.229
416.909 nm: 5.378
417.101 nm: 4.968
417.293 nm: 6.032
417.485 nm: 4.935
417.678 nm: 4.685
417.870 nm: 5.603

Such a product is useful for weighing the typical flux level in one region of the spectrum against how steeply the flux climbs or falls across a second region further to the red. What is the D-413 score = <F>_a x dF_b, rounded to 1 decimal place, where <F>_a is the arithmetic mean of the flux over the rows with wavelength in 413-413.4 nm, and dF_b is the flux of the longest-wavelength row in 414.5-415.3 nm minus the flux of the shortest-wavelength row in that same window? -1.8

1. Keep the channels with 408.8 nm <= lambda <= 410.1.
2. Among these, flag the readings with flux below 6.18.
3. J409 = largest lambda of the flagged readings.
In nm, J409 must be 410.054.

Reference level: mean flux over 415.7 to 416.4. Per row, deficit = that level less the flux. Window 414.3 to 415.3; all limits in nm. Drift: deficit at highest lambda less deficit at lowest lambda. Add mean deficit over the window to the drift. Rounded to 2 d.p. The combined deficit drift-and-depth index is -0.15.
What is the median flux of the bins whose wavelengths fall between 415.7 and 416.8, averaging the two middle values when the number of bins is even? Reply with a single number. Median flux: 6.1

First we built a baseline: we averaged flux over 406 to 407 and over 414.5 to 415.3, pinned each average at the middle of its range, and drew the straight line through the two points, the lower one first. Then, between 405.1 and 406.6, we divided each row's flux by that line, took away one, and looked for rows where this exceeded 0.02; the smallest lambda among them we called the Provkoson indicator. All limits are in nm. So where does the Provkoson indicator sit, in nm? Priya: 405.174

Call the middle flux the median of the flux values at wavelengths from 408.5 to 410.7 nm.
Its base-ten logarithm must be 0.70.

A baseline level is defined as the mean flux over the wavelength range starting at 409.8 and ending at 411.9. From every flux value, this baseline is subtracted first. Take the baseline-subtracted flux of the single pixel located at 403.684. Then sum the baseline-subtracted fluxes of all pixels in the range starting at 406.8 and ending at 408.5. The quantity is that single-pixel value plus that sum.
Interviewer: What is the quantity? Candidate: 9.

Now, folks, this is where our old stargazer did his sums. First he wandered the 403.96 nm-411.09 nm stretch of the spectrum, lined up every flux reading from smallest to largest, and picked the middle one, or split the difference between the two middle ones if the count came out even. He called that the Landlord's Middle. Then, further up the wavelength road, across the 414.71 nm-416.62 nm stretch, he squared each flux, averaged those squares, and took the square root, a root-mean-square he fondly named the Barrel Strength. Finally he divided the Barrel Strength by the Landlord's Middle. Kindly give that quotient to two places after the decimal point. 1.11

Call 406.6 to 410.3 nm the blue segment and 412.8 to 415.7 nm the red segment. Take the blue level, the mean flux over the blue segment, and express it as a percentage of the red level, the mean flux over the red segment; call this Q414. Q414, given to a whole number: 89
